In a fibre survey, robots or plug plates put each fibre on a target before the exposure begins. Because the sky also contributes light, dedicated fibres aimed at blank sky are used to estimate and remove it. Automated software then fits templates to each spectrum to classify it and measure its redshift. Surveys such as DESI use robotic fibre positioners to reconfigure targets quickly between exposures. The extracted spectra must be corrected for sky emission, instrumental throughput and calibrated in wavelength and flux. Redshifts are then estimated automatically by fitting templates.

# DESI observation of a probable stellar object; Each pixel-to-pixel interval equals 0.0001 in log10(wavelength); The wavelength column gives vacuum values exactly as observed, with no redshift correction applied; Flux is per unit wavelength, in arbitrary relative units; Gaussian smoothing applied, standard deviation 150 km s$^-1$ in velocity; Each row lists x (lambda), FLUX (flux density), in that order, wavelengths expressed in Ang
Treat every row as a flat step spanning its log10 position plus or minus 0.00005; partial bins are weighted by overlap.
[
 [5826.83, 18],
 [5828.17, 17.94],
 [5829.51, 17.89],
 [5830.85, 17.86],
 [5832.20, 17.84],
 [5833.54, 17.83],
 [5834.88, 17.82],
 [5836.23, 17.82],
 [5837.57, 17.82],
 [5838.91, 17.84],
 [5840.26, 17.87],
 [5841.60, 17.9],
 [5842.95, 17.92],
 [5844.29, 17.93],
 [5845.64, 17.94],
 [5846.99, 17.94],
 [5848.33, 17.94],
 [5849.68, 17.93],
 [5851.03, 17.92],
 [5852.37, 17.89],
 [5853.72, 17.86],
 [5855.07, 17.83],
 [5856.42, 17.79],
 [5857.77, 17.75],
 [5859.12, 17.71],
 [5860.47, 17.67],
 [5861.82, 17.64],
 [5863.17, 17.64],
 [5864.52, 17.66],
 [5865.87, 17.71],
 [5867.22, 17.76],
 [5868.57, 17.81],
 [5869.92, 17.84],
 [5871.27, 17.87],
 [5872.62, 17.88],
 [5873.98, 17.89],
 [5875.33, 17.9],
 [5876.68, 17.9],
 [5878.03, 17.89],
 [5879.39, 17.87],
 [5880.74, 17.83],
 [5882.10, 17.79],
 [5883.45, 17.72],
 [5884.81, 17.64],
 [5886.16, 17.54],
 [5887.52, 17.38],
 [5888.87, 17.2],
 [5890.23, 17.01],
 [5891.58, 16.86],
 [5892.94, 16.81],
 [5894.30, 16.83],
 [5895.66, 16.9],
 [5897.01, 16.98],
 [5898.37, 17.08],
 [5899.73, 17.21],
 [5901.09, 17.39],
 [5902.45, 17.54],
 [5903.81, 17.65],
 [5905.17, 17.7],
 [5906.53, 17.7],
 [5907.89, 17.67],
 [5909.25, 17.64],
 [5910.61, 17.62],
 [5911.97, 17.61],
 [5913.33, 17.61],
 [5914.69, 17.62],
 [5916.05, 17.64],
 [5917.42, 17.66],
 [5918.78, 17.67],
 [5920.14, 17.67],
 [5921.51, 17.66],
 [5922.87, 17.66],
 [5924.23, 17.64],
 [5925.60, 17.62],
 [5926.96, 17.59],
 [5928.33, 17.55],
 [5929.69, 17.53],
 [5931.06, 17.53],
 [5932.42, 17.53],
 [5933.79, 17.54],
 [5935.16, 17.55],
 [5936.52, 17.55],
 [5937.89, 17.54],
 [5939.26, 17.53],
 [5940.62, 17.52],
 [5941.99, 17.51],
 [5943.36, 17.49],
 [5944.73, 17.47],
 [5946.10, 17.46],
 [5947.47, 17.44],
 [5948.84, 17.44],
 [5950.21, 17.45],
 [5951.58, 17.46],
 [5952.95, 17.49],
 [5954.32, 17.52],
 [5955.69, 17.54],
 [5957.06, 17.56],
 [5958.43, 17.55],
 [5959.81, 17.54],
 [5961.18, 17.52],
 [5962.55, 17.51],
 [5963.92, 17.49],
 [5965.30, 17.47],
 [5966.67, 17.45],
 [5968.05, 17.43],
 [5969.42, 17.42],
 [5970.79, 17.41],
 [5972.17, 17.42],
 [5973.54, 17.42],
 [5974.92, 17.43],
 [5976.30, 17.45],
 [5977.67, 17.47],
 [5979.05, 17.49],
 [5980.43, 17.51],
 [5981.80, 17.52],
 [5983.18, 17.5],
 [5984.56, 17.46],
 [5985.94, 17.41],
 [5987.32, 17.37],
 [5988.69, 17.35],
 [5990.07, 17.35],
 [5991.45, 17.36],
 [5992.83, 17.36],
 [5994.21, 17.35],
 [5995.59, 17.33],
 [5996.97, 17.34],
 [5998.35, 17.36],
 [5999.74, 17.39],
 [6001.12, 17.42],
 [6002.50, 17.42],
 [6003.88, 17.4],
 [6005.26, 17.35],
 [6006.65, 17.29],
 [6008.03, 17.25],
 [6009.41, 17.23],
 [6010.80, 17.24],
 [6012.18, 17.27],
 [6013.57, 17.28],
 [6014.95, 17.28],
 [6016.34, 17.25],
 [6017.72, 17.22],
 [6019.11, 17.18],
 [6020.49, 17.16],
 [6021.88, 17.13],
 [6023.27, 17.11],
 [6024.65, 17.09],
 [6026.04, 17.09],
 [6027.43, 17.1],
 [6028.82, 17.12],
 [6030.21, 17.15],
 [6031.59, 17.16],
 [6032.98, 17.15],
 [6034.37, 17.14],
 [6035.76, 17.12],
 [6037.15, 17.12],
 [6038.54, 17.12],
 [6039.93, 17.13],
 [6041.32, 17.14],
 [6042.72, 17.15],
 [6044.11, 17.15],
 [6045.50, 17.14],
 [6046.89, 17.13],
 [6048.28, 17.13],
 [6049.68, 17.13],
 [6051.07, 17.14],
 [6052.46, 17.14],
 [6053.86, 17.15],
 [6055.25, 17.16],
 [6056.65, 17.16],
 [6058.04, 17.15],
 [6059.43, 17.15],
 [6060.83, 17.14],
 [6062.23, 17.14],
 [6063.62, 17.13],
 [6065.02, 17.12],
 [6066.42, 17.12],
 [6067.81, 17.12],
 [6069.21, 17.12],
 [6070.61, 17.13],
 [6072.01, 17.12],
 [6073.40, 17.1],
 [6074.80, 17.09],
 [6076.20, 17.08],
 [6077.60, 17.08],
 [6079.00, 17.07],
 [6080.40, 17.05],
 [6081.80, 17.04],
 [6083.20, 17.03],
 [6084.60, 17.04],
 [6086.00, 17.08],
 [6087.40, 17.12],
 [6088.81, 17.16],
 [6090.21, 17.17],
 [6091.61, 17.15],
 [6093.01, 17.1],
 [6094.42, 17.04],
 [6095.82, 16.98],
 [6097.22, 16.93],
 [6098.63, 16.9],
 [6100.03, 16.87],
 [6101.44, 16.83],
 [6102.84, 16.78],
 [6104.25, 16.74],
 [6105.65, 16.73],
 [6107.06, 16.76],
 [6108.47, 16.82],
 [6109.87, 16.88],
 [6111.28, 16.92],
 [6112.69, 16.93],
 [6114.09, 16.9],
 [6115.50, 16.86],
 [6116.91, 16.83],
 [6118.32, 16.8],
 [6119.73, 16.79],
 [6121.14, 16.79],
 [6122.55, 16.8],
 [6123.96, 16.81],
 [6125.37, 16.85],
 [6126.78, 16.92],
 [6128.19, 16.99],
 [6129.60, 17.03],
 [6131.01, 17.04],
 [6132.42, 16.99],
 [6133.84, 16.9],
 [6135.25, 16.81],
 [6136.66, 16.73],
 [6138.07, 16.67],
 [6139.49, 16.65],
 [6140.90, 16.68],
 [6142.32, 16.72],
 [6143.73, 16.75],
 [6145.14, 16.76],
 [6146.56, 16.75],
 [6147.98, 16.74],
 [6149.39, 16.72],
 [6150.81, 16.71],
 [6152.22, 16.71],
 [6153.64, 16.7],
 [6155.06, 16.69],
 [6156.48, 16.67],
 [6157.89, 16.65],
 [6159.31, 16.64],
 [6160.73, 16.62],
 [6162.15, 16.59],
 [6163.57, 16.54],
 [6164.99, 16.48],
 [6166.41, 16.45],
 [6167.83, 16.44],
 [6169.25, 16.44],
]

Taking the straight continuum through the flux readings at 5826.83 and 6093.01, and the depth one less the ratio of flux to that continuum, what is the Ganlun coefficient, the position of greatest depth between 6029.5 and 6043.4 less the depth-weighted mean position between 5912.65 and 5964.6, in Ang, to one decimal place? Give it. 97.2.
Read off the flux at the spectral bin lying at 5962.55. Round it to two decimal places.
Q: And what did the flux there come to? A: 17.51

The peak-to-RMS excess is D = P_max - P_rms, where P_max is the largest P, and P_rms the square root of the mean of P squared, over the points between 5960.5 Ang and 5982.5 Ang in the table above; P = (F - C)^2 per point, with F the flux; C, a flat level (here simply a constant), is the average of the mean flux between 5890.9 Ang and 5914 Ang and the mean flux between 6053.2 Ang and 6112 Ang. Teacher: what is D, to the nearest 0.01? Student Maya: 0.03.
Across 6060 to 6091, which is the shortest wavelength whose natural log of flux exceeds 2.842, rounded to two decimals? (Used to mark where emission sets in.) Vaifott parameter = 6088.81 Ang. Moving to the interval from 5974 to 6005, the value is 5974.92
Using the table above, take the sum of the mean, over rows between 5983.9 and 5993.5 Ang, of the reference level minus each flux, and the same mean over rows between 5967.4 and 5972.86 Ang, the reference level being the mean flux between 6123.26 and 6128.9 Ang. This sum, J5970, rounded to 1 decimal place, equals -1.0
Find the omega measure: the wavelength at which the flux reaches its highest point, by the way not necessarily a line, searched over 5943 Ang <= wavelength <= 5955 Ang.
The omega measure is 5954.32 Ang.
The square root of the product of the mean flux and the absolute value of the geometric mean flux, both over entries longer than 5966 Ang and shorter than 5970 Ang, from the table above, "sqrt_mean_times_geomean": 17.43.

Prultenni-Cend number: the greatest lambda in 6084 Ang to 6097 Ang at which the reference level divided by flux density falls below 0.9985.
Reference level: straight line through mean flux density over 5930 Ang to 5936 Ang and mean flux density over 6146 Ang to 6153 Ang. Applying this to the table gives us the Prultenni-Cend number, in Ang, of 6095.82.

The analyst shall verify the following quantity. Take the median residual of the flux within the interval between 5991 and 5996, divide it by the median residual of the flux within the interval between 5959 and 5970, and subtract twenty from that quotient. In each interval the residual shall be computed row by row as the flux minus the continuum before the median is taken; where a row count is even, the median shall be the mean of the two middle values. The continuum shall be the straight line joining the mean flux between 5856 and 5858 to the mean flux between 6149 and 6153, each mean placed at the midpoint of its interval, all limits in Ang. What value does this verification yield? -19.2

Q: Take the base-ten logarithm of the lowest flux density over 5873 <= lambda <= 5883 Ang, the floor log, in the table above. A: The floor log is 1.25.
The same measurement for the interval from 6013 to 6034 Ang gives 1.23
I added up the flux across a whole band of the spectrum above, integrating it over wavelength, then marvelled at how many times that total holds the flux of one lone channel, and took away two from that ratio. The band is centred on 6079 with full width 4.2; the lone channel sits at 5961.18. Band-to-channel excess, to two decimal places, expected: 2.09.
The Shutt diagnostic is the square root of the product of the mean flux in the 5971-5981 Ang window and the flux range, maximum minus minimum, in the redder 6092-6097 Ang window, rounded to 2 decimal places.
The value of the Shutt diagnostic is 1.45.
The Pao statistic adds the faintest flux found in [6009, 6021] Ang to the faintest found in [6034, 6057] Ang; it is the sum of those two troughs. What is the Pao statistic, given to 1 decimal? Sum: 34.3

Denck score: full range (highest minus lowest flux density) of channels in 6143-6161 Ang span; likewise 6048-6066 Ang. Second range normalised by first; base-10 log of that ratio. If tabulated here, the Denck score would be -0.5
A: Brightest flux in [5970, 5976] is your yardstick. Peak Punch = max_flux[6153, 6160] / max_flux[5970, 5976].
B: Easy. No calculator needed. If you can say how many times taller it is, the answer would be 0.96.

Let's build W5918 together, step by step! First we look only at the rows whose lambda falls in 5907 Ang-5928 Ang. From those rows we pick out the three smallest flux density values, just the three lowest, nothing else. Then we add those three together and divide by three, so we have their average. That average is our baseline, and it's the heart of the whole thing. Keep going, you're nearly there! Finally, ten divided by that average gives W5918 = 0.57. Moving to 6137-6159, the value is 0.60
